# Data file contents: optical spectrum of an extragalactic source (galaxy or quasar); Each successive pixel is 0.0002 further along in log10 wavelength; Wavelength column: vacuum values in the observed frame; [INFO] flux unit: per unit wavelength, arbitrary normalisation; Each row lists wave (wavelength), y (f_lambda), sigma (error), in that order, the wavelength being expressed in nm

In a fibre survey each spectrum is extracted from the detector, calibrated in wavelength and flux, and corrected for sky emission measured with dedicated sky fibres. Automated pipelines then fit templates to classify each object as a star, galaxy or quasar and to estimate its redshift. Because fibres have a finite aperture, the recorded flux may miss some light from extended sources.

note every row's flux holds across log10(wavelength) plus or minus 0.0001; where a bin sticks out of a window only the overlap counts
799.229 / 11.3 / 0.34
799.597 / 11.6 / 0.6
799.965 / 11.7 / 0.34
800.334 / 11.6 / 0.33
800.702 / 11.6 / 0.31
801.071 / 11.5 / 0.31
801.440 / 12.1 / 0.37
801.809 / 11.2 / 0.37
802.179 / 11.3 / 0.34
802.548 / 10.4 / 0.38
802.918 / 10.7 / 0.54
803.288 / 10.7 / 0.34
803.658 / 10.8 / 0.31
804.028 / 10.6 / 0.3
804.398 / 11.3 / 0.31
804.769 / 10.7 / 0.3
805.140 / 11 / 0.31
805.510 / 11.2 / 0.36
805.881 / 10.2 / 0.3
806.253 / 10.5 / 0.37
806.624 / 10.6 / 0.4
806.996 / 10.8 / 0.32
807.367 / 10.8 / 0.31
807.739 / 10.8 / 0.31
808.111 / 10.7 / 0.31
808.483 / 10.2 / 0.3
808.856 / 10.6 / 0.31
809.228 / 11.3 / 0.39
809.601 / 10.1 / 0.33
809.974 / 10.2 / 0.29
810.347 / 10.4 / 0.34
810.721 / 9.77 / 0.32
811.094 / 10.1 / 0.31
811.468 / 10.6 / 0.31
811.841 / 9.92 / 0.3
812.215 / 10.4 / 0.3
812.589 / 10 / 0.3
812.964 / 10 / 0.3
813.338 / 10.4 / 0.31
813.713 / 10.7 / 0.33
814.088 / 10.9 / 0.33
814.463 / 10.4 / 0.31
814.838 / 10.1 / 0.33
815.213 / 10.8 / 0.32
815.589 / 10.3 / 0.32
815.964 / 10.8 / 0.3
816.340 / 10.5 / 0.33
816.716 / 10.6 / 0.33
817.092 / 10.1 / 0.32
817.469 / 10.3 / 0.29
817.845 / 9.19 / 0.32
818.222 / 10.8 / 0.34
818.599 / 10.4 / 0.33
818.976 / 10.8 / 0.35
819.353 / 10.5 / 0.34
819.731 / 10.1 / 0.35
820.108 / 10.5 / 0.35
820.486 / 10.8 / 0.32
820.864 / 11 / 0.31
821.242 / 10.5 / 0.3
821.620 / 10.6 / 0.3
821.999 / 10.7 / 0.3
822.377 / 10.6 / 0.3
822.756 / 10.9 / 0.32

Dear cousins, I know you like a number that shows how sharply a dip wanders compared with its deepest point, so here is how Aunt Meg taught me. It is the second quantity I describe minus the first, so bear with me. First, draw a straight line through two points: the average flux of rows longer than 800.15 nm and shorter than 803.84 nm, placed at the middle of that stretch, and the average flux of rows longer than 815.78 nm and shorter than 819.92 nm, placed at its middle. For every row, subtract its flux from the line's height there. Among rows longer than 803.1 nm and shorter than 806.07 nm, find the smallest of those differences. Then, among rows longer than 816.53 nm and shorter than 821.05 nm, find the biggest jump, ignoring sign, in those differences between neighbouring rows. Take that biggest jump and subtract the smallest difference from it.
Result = 1.9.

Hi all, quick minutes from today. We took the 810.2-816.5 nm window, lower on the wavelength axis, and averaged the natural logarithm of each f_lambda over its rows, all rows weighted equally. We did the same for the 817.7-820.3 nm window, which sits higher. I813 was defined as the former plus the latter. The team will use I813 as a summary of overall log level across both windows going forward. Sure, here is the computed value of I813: 4.67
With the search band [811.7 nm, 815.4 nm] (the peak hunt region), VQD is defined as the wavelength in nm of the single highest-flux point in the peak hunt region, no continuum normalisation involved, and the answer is 814.088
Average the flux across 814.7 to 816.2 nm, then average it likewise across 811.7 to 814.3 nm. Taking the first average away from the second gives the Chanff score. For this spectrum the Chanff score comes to -0.2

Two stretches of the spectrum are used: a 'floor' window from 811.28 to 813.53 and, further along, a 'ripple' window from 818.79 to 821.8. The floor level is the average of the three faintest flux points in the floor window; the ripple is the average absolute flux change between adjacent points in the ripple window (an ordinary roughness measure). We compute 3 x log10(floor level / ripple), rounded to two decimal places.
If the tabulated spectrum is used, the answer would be 4.50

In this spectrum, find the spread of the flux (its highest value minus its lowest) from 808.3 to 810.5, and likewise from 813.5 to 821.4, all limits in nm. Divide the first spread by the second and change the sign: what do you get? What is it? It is -0.66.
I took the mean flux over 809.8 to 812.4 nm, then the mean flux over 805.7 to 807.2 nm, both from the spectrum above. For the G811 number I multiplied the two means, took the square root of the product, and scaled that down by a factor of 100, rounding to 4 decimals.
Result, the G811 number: 0.1036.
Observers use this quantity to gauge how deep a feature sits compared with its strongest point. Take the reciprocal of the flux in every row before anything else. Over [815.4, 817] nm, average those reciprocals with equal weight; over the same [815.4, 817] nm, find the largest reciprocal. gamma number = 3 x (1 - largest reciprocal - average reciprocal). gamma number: 2.42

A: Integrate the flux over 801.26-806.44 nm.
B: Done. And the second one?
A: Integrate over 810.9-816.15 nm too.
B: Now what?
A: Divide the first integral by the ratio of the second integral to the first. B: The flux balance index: 59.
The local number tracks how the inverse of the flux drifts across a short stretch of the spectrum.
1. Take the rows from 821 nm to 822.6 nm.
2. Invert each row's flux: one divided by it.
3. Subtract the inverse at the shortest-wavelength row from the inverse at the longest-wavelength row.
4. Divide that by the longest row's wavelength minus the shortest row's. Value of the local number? -0.001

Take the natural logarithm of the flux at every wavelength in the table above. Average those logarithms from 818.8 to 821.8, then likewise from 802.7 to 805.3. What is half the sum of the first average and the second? 2.371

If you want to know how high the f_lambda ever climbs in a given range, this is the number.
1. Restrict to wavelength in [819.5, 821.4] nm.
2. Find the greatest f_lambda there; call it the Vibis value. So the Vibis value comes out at 11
